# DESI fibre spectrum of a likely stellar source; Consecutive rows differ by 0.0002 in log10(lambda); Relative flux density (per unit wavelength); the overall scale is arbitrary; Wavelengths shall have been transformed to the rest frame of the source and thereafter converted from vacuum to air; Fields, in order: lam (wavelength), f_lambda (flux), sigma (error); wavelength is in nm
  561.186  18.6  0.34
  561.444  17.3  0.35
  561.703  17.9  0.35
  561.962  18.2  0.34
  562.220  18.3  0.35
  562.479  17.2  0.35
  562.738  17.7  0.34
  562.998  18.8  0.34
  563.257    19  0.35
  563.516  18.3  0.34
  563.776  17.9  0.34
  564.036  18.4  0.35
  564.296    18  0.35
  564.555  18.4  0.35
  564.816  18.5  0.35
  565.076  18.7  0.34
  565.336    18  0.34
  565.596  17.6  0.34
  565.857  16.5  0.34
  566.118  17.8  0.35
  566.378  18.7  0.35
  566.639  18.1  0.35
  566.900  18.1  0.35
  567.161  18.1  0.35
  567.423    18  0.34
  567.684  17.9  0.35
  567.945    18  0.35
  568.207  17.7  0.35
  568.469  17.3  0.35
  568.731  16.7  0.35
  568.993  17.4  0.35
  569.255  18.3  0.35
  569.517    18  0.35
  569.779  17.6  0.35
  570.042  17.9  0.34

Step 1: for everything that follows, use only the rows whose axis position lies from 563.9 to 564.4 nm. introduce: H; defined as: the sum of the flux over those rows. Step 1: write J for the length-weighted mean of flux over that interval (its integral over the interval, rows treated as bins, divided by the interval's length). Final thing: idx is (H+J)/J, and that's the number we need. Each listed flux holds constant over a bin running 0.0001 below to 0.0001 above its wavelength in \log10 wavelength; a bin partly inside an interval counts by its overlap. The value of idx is 3.00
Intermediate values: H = 36.4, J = 18.2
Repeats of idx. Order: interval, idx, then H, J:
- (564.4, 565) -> 3.00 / 36.9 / 18.5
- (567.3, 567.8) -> 3.00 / 35.9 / 18.0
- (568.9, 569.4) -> 2.99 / 35.7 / 17.9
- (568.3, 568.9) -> 2.99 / 34.0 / 17.1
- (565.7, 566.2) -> 3.01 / 34.3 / 17.1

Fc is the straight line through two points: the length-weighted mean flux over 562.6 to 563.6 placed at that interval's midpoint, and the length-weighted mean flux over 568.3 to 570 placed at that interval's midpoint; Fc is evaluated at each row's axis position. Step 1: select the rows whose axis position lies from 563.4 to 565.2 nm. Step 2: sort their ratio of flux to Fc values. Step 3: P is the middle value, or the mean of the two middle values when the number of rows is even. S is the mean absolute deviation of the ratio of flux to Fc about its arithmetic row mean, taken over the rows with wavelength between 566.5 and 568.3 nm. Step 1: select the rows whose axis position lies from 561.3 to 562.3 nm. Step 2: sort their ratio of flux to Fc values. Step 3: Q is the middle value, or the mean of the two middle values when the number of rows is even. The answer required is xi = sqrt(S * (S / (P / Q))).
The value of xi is 0.003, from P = 1.005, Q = 0.97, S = 0.004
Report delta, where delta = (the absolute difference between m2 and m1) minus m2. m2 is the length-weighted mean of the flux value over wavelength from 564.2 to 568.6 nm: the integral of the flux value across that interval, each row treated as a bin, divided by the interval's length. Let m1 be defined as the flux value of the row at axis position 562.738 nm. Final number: -17.7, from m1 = 17.7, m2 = 17.96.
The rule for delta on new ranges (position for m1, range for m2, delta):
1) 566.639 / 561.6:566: -18.1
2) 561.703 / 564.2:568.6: -17.9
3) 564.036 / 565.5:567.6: -17.3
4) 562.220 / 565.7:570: -17.2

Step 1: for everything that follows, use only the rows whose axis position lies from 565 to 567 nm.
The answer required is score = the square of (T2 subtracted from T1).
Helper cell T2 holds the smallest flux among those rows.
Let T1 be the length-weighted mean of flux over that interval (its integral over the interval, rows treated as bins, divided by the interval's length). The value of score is 2.01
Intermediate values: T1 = 17.9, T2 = 16.5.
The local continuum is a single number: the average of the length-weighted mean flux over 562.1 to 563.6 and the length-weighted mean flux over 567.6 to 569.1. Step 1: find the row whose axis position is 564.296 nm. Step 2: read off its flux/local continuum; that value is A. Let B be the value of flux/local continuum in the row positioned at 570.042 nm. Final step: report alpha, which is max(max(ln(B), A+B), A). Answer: 2.011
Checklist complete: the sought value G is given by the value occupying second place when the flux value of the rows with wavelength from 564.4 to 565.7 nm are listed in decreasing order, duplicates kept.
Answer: 18.5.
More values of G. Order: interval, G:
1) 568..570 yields 18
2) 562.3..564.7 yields 18.8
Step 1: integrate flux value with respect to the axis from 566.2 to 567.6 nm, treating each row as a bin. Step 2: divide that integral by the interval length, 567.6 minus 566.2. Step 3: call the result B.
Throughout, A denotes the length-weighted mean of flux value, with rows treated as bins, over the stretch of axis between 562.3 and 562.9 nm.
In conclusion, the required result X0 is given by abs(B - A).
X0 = 0.61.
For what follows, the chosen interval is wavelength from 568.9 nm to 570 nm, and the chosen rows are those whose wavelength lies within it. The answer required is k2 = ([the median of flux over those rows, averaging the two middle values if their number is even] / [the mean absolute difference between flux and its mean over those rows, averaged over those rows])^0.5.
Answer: 7.4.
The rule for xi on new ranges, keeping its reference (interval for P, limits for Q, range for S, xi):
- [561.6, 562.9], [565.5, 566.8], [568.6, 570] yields 0.028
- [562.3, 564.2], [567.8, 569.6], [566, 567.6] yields 0.010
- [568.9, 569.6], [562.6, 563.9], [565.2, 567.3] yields 0.025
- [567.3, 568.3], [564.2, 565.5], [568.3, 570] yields 0.027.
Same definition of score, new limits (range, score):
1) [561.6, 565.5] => 1.04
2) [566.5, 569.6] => 1.20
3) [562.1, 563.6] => 1.03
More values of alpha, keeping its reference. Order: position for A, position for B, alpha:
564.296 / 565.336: 2.017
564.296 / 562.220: 2.034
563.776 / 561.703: 2.006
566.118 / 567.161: 2.011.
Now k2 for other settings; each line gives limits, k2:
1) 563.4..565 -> 9.6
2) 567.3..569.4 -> 6.7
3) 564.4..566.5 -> 5.8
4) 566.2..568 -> 10.5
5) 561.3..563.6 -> 6.1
